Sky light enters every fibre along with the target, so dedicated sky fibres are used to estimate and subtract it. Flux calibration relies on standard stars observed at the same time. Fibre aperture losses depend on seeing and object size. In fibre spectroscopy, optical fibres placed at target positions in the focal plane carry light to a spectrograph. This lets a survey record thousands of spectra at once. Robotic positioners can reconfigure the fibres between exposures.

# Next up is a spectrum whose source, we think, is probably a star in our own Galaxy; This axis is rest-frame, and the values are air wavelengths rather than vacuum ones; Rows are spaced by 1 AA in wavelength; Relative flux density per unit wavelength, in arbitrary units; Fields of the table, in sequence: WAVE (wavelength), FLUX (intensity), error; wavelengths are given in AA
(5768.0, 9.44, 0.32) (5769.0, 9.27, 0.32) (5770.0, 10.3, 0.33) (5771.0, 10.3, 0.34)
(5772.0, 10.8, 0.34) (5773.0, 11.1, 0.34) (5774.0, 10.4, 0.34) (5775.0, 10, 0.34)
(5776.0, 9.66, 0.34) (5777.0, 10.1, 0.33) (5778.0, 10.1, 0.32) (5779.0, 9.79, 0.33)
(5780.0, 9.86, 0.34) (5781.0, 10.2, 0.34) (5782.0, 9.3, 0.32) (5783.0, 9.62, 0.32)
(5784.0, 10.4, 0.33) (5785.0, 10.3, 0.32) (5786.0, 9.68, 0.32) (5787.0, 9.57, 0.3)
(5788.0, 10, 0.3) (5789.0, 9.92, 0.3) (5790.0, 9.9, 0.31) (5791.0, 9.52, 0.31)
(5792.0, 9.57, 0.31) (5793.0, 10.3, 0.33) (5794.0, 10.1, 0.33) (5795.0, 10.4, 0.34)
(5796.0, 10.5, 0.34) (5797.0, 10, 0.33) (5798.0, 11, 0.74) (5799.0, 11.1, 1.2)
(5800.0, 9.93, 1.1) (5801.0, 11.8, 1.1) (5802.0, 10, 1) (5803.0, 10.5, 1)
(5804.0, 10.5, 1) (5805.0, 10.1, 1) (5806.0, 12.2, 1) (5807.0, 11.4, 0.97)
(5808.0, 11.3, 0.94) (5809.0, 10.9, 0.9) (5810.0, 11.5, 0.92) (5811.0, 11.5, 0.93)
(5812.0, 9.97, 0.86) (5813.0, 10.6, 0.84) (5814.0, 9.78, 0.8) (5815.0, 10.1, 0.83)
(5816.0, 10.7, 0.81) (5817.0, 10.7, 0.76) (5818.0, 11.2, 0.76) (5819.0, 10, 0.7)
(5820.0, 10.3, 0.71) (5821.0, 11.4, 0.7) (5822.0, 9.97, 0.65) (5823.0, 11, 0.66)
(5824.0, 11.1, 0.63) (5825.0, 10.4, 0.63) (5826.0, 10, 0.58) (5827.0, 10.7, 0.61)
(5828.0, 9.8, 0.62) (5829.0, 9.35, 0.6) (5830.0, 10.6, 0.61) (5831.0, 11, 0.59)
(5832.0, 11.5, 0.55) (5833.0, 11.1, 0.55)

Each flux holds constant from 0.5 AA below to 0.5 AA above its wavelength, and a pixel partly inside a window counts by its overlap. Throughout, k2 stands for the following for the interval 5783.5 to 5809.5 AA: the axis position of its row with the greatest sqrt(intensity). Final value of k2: 5806.0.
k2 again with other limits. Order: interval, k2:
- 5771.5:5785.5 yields 5773.0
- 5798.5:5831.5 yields 5806.0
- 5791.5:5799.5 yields 5799.0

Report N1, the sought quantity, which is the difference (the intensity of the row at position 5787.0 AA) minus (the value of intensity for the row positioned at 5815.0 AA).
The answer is -0.5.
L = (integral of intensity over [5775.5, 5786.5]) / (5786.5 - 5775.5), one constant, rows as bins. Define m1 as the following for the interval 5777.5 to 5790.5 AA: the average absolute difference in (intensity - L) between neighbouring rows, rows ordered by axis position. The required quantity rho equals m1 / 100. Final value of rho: 0.0034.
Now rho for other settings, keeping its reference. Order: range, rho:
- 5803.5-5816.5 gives 0.0069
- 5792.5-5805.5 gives 0.0066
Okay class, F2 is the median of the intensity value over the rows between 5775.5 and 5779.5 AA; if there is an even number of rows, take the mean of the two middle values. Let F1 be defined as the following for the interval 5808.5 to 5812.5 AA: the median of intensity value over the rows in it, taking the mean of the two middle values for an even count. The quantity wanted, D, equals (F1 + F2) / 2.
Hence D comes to 10.57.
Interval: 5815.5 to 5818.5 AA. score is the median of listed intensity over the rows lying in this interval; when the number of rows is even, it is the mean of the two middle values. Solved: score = 10.7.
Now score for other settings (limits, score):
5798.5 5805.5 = 10.5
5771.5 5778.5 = 10.1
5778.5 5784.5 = 9.8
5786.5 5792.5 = 9.7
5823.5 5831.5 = 10.5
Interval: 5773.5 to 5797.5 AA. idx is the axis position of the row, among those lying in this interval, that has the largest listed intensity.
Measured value 5796.0 AA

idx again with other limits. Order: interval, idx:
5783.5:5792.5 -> 5784.0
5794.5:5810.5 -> 5806.0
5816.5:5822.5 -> 5821.0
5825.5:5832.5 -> 5832.0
